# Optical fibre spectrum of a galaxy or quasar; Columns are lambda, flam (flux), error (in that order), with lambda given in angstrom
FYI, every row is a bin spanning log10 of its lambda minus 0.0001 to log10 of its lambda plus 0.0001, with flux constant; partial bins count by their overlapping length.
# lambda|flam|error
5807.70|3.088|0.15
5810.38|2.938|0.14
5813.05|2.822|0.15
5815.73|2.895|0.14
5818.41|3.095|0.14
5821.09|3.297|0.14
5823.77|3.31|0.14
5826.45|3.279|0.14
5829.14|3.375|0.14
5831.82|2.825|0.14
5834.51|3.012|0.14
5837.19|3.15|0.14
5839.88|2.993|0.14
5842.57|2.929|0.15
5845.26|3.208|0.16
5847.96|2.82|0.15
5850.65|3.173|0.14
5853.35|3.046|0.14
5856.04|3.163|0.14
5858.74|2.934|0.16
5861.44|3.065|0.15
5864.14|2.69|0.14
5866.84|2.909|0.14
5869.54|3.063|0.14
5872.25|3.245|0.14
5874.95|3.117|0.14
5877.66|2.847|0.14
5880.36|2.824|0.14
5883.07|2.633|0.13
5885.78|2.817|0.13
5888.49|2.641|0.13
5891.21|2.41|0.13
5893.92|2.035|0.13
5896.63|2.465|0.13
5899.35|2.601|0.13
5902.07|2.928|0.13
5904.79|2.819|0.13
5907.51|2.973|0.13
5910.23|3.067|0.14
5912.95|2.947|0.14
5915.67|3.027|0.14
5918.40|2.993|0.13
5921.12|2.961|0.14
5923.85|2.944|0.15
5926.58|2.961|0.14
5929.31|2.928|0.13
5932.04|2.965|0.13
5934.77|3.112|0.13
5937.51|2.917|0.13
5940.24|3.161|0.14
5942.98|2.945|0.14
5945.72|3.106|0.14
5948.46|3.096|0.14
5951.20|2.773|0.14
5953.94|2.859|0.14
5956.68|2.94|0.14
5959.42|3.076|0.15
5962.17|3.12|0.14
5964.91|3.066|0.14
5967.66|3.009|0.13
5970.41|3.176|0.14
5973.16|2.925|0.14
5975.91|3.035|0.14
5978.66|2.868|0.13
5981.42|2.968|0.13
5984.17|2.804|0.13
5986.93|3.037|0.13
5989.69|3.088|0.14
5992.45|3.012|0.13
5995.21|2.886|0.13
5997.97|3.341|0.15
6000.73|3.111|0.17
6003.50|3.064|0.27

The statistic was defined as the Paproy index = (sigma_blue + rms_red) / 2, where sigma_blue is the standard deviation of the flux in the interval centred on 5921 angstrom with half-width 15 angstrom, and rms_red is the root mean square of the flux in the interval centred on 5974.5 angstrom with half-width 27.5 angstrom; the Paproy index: 1.53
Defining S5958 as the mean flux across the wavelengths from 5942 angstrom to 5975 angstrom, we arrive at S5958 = 3.01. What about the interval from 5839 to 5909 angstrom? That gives 2.86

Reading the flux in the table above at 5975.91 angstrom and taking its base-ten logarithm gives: 0.48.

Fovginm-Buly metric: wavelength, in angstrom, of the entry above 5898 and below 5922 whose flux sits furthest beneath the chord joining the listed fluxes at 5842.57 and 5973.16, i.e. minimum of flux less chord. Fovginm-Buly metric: 5899.35 angstrom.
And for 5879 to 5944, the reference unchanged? 5893.92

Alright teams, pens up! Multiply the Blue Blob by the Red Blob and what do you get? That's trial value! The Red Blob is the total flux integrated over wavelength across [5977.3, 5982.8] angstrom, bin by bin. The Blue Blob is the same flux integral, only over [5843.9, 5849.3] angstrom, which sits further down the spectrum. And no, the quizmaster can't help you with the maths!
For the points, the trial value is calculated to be 261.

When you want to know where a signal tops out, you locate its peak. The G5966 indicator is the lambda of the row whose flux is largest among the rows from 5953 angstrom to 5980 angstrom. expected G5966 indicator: 5970.41 angstrom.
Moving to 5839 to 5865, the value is 5845.26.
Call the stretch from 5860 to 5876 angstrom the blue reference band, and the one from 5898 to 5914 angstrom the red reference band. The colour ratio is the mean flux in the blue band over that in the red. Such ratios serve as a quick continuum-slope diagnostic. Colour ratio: 1.04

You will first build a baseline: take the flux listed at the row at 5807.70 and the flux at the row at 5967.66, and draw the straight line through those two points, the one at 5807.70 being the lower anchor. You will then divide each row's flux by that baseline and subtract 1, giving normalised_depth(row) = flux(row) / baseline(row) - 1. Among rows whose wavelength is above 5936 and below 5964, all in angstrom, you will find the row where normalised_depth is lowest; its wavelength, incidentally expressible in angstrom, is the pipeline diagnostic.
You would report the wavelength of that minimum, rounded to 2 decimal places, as 5951.20 angstrom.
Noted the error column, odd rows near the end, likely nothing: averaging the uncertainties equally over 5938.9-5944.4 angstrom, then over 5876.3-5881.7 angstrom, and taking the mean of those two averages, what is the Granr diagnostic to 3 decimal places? 0.140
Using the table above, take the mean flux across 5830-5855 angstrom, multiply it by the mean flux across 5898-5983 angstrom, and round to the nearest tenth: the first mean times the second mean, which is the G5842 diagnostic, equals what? 9.0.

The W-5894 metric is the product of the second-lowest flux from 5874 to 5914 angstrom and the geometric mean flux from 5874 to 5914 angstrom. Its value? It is 6.6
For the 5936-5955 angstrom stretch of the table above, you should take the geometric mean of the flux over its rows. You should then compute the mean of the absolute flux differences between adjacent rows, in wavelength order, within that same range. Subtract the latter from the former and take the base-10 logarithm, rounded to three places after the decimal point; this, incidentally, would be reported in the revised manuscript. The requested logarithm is 0.448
